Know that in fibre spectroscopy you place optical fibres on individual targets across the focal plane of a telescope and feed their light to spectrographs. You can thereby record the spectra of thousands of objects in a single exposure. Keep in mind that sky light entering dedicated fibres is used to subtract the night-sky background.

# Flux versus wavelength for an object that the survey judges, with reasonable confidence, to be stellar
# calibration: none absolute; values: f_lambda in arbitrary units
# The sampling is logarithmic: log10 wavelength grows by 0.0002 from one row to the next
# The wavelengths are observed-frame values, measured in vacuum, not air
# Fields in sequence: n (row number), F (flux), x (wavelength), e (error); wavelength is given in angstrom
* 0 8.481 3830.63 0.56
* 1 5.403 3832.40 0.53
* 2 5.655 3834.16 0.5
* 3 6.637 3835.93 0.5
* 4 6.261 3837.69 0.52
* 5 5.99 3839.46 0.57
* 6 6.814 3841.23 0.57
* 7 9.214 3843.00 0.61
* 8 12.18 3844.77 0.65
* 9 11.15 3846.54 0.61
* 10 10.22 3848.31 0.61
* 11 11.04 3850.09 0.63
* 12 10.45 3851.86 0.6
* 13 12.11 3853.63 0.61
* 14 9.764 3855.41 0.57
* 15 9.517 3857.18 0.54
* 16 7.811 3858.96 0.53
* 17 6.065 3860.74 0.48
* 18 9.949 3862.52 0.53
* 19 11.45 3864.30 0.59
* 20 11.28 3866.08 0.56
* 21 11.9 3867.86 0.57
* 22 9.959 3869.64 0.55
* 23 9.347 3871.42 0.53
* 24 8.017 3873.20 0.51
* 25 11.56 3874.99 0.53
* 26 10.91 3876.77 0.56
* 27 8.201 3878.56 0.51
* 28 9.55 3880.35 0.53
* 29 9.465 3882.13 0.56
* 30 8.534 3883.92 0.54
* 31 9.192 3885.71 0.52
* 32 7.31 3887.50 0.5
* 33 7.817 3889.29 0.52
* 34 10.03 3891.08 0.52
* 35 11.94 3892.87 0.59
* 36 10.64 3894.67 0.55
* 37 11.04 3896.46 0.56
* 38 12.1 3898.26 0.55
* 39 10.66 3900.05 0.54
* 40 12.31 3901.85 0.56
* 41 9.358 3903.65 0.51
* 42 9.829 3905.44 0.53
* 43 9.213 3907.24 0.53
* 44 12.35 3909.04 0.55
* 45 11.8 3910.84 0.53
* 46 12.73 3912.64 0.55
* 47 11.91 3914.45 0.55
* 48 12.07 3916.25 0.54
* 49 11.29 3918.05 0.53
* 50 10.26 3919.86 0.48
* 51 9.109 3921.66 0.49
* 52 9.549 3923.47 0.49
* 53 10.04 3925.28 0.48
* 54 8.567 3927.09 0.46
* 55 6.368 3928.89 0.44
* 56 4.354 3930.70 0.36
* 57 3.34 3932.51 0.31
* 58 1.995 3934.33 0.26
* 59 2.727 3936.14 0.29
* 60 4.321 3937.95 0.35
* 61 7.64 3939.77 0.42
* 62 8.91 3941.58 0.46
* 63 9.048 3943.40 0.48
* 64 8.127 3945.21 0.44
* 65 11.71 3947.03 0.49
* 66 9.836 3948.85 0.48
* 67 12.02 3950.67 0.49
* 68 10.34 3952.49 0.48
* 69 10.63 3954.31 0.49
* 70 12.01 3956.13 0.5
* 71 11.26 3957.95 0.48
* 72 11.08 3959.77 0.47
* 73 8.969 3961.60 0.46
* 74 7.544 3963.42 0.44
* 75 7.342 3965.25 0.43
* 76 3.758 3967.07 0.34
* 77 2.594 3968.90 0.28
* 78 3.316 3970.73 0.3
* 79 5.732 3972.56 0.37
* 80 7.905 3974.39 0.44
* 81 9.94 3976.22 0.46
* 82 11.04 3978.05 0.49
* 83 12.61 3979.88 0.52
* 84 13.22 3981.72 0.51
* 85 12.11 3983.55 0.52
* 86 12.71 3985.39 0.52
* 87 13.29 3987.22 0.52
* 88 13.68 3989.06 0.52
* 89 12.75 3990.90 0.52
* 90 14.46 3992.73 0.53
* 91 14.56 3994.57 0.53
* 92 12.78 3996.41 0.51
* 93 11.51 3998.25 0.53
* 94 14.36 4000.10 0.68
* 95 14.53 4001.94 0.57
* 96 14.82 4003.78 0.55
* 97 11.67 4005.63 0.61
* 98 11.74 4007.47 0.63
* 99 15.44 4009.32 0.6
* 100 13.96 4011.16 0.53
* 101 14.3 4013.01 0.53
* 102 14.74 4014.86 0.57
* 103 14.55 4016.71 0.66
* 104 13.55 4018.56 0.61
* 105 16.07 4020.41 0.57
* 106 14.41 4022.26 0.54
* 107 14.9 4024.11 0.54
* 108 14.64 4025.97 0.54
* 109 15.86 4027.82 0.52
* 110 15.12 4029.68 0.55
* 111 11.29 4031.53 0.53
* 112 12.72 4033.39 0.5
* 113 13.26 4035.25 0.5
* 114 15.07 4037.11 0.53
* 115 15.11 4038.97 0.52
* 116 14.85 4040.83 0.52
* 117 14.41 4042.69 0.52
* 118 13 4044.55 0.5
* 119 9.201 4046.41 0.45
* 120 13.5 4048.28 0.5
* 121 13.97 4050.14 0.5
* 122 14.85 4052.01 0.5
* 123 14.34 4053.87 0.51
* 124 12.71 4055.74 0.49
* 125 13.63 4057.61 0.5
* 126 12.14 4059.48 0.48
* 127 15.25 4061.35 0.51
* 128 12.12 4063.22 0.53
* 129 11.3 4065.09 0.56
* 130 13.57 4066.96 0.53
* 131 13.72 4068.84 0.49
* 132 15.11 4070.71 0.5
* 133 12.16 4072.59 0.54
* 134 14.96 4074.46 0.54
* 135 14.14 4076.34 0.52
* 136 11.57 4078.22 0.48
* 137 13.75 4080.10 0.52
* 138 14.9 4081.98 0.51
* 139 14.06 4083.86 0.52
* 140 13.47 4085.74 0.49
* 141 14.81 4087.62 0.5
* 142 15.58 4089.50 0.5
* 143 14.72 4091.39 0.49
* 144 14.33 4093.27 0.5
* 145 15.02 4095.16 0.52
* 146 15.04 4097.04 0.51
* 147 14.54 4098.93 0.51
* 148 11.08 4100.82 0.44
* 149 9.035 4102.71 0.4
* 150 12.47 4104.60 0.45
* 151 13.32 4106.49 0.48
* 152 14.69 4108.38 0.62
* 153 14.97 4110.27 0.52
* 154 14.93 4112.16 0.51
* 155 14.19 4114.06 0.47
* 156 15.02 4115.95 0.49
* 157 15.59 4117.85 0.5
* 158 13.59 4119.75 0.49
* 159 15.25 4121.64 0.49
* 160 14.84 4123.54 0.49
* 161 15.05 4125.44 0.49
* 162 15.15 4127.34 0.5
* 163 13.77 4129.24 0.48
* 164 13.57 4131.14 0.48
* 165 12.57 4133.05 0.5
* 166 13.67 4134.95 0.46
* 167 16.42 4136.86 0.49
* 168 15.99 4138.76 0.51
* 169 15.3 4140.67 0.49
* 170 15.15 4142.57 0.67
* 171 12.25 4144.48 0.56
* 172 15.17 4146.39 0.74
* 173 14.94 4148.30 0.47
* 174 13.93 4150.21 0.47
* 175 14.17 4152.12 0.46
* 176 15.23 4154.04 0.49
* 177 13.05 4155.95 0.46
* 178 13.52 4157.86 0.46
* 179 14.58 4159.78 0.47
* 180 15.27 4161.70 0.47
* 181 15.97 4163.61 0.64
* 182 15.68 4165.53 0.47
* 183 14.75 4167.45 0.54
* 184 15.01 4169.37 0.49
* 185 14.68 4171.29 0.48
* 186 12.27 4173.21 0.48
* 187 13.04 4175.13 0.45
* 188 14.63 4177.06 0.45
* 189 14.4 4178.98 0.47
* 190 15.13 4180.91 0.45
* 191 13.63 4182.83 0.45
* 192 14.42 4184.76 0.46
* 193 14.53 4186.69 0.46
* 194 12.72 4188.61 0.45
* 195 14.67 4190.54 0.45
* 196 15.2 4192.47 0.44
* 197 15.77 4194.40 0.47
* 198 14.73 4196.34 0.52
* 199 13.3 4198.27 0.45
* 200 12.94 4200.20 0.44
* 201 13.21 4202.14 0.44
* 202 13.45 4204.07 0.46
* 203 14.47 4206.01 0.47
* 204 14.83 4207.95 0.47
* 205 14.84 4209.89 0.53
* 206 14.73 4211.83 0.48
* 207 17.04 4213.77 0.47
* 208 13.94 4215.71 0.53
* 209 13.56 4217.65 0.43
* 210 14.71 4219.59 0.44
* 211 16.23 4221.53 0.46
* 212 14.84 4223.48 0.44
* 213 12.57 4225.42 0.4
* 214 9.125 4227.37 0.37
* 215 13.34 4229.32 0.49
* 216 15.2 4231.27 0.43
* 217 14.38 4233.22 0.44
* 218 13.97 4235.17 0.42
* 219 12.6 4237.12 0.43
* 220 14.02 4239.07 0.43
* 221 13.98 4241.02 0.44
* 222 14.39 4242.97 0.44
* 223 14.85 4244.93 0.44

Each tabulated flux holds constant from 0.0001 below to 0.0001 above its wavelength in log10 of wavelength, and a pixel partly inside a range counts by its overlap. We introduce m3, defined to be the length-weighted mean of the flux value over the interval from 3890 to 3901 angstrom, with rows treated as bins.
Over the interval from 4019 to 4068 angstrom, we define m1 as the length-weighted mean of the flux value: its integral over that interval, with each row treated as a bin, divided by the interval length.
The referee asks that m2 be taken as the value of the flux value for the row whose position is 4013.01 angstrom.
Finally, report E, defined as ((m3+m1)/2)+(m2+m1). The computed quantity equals 40.4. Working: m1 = 13.7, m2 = 14.3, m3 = 11.0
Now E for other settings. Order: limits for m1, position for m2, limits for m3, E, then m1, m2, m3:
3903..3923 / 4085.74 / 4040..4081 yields 36.5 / 10.9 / 13.47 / 13.4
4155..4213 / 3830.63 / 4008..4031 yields 37.3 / 14.3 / 8.481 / 14.7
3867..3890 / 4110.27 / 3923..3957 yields 33.0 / 9.4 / 14.97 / 8.0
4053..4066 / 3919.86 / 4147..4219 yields 37.1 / 13.1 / 10.26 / 14.4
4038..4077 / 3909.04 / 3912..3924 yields 38.1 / 13.5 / 12.35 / 11.0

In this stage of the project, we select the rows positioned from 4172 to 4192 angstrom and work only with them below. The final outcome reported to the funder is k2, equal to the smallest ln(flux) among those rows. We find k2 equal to 2.51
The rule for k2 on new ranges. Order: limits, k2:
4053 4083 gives 2.42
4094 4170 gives 2.20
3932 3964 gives 0.69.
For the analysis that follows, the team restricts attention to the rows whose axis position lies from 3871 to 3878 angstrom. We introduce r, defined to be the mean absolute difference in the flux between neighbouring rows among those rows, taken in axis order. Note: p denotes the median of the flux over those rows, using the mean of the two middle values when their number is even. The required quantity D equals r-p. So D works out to -8.3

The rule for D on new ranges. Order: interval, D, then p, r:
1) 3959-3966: -7.0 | 8.3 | 1.2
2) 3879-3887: -8.8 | 9.3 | 0.6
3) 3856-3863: -6.2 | 8.7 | 2.4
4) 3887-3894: -7.4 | 8.9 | 1.5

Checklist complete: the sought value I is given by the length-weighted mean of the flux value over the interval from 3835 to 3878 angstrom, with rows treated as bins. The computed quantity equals 9.6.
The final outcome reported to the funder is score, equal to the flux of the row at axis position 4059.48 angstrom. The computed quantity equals 12.14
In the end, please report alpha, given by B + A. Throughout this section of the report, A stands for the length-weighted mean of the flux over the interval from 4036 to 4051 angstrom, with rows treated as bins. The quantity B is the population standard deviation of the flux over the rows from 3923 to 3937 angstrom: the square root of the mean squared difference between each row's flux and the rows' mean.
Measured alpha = 17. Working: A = 14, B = 3.0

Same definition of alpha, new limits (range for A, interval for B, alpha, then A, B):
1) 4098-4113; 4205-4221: 14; 13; 1.0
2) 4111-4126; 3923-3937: 18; 15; 3.0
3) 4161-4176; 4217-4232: 17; 15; 2.0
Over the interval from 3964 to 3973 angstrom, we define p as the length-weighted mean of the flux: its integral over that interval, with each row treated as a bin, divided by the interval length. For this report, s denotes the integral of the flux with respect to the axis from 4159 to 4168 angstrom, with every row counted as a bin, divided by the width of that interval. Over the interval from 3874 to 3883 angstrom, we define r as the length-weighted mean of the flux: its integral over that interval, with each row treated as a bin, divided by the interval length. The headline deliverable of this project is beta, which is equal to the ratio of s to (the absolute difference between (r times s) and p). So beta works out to 0.10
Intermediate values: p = 4.6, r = 10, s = 15.3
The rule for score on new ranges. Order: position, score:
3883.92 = 8.534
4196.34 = 14.73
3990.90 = 12.75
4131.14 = 13.57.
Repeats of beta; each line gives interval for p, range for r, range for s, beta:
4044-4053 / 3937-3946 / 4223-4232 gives 0.15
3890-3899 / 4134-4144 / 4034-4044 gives 0.07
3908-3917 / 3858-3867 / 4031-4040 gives 0.12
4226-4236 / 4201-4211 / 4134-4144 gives 0.08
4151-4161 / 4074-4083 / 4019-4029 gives 0.08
